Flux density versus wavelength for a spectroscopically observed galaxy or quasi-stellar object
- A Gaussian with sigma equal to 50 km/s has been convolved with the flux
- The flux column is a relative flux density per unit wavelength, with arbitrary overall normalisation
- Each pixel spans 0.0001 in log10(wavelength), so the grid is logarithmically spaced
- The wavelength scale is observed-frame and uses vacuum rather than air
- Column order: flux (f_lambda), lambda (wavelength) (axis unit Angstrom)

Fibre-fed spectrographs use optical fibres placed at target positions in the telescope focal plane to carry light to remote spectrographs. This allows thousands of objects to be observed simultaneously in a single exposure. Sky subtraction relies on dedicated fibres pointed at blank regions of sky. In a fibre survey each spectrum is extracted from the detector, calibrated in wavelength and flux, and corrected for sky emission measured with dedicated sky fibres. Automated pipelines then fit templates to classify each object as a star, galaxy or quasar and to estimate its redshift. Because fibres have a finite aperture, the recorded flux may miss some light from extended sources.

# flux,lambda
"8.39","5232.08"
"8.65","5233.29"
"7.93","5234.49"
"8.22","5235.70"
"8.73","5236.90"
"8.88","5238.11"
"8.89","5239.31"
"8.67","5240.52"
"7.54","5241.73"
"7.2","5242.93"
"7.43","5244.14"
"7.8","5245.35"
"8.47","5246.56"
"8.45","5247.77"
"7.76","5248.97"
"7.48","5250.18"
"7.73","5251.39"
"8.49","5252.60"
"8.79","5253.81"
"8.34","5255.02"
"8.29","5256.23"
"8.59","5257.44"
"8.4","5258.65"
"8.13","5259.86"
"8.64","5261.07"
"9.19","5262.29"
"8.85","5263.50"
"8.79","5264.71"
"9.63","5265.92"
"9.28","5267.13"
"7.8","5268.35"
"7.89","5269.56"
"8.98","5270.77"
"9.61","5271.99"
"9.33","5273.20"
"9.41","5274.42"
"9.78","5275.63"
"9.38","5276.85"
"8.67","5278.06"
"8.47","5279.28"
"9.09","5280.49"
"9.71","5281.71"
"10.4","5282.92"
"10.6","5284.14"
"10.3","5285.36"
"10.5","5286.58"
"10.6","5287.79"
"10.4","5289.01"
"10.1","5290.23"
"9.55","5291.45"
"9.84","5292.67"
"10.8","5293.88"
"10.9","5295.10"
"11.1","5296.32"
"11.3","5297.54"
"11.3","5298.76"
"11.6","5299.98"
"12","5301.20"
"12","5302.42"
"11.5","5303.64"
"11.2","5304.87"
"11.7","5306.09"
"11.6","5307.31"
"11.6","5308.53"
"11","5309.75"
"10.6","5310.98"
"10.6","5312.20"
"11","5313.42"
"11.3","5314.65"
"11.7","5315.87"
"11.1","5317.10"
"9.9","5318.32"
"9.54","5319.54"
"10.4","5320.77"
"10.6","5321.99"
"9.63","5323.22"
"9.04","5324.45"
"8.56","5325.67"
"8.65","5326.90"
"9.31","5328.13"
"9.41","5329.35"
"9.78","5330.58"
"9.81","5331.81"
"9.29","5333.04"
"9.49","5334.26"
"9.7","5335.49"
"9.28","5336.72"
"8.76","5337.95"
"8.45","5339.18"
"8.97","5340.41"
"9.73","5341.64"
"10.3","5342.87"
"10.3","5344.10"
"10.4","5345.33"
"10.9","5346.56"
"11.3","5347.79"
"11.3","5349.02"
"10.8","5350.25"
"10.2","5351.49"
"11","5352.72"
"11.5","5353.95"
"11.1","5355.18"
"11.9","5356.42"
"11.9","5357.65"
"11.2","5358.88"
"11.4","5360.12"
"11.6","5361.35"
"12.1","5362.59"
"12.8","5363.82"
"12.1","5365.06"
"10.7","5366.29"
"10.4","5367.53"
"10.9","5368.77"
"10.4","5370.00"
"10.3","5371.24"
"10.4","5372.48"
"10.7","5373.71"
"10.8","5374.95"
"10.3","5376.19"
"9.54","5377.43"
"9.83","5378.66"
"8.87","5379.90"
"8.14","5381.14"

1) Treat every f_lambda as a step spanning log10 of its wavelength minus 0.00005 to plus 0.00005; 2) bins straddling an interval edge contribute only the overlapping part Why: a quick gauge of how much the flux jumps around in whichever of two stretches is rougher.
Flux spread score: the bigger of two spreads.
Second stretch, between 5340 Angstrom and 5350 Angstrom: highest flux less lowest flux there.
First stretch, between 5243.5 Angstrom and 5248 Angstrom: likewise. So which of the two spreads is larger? 2.3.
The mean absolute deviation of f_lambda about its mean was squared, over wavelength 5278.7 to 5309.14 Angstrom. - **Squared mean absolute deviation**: 0.5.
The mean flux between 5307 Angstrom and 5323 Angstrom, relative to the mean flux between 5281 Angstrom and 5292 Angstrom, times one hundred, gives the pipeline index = 106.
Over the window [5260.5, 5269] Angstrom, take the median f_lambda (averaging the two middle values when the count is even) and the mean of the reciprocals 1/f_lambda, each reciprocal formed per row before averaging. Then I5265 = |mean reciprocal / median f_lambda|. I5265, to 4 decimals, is 0.0128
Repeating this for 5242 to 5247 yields 0.0171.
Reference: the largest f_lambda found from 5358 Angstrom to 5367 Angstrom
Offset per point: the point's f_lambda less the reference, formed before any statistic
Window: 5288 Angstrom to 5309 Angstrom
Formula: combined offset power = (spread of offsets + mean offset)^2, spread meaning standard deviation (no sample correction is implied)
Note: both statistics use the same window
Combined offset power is 1.0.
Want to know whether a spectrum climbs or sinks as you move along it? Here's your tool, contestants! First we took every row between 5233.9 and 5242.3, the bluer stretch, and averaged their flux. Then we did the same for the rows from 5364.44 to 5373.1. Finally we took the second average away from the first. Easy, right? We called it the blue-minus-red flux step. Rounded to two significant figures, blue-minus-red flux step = -2.3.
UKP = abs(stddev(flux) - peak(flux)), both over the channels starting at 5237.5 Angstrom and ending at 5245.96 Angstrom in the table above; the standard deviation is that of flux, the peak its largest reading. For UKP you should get 8.2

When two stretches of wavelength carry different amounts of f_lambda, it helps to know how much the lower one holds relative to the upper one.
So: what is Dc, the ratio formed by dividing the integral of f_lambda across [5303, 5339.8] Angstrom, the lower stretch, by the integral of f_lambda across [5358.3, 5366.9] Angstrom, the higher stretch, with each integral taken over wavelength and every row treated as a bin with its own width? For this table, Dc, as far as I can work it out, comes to 3.7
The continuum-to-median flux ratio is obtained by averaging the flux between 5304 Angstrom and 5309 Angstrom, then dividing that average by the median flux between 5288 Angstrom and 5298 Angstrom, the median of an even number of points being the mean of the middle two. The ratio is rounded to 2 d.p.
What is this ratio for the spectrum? 1.09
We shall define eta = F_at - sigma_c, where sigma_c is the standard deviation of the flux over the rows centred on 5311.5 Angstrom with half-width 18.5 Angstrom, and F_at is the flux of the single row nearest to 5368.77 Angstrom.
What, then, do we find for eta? 9.9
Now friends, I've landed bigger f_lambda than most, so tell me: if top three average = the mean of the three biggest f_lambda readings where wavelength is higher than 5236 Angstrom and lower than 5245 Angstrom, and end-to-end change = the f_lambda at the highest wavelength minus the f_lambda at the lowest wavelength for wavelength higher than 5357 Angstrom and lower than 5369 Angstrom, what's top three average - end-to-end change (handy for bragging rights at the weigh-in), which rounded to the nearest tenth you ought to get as 9.8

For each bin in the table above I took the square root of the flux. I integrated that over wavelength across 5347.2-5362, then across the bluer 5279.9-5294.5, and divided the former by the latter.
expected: 1.067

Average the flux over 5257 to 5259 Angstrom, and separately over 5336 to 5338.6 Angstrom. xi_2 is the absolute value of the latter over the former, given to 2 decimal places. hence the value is 1.06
